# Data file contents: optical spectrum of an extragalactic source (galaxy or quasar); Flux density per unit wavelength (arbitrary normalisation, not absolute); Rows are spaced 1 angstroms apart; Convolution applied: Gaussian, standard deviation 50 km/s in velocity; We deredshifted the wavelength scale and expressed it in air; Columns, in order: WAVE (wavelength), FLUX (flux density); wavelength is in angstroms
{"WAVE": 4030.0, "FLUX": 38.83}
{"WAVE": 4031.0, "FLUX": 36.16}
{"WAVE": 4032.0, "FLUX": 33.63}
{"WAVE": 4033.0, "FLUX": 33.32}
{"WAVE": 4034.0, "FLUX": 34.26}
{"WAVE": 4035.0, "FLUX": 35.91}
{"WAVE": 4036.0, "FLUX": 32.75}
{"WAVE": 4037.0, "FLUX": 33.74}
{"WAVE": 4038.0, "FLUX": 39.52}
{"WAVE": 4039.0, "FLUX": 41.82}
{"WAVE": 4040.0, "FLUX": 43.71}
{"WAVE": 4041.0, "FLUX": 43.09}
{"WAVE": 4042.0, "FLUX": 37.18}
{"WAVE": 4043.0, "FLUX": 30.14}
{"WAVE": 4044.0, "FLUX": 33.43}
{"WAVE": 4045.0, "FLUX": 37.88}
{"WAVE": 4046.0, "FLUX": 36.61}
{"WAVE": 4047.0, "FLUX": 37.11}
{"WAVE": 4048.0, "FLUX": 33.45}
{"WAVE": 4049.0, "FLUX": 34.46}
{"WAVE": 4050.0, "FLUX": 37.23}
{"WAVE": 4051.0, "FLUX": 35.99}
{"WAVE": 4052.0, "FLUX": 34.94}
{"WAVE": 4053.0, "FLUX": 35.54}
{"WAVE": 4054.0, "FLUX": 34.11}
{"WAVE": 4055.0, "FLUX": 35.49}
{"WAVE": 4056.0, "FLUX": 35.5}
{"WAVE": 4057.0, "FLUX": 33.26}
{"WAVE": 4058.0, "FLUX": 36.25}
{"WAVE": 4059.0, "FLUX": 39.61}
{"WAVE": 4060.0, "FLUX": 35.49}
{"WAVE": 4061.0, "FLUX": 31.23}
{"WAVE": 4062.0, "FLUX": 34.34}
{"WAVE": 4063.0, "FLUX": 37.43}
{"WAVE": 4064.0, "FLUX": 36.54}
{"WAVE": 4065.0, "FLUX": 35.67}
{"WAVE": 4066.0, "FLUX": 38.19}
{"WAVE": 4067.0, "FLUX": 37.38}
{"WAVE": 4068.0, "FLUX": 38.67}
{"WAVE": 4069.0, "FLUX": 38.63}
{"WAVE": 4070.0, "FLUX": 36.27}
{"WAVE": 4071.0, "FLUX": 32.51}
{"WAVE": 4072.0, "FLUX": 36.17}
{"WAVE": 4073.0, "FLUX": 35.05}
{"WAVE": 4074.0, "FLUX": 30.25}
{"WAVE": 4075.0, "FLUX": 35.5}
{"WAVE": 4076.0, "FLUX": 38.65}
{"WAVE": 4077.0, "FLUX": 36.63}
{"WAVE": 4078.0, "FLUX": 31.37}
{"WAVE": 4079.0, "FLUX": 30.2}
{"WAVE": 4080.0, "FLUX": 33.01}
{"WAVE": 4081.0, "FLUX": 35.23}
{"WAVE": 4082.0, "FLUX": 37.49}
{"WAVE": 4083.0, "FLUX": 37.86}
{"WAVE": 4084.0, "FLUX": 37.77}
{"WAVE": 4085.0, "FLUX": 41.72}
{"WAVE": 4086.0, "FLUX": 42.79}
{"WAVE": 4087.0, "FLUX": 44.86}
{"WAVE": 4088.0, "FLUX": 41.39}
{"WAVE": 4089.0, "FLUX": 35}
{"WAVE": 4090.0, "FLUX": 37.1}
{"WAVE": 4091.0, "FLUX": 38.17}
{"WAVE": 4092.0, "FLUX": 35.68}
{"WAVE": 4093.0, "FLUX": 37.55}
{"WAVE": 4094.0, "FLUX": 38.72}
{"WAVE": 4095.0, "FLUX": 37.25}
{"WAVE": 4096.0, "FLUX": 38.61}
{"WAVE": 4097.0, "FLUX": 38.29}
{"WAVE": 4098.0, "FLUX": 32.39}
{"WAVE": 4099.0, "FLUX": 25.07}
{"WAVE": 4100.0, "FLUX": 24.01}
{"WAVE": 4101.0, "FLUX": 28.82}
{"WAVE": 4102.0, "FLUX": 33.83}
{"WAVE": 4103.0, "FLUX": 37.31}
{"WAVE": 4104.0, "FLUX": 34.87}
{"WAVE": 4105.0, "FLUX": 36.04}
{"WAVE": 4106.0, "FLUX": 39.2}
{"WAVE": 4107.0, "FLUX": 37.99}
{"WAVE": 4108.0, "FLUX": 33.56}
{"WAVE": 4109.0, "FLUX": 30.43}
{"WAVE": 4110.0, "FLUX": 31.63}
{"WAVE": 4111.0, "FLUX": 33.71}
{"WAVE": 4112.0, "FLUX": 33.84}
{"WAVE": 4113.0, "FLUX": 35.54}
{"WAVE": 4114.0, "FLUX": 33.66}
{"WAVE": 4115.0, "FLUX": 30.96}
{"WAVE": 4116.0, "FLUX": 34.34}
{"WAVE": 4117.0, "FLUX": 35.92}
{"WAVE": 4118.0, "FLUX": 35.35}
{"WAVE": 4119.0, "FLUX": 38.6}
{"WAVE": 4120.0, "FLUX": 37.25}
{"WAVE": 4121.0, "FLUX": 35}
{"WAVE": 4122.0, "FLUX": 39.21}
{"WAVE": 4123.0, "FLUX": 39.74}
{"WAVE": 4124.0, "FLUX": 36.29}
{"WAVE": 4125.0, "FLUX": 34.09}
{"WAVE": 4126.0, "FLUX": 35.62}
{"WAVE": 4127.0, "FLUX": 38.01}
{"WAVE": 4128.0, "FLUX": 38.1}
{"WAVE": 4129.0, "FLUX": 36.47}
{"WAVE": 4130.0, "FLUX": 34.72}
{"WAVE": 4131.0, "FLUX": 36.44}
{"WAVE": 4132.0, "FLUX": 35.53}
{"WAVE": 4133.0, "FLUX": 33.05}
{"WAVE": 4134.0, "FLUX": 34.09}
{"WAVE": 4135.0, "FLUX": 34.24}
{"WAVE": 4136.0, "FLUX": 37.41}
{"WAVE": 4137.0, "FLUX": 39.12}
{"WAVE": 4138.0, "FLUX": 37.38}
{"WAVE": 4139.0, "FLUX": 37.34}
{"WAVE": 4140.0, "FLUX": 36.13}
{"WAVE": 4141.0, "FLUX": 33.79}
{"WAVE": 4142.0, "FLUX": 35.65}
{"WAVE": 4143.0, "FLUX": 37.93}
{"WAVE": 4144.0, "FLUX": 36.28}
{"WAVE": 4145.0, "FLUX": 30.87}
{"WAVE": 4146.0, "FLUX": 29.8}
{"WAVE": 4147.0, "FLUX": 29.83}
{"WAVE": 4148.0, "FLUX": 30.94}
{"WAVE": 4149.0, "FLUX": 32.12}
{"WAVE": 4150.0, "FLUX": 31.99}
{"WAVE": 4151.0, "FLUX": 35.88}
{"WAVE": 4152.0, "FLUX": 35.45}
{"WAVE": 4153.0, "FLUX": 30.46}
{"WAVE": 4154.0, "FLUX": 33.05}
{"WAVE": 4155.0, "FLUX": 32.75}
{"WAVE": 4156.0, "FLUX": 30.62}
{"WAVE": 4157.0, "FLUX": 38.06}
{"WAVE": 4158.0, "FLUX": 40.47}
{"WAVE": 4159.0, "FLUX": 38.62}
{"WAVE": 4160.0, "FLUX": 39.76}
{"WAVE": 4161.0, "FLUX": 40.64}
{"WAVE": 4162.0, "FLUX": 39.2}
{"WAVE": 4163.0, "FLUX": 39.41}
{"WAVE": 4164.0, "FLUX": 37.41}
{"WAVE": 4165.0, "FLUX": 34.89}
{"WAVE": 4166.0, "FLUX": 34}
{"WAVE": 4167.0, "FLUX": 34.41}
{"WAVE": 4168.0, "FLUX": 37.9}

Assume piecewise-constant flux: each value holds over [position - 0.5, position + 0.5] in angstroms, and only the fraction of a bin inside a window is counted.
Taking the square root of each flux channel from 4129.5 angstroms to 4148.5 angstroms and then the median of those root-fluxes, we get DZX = 5.96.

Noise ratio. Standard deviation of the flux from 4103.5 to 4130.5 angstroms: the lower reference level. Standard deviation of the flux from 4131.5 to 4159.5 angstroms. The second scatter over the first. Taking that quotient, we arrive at 1.25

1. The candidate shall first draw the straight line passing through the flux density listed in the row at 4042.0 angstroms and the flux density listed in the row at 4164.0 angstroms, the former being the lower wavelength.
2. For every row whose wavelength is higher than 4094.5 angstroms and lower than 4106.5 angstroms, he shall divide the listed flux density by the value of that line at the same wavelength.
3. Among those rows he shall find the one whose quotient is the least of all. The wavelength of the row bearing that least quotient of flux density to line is 4100.0 angstroms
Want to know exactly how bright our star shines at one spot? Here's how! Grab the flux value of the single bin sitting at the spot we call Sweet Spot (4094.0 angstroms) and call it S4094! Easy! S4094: 38.72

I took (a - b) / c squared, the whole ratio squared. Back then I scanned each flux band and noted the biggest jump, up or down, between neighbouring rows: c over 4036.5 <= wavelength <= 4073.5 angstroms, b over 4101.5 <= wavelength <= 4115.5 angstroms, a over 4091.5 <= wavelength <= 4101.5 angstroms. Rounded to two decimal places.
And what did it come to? 0.17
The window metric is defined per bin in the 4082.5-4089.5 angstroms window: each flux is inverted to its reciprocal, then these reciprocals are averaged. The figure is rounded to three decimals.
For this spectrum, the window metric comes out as 0.025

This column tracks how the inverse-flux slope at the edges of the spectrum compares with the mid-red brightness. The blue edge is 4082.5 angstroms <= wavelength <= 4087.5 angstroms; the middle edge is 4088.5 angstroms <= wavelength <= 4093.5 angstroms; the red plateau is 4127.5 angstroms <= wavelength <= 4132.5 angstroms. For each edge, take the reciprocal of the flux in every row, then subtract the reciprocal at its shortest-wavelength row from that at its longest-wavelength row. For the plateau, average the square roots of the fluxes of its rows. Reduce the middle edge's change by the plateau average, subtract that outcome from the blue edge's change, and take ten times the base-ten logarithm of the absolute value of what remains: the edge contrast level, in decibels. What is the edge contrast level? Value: 7.79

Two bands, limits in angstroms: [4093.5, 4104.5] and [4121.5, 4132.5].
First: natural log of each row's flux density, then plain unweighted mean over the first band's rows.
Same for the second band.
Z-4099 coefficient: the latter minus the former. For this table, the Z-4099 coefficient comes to 0.10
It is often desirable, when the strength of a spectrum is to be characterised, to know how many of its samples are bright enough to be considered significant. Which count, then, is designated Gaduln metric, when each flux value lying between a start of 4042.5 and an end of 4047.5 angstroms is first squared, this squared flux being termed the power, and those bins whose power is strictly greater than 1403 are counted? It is 1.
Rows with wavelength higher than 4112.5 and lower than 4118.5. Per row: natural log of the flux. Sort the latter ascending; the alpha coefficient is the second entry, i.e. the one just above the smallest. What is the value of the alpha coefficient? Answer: 3.52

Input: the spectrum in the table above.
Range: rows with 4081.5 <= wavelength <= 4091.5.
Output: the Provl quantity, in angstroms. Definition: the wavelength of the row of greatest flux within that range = 4087.0 angstroms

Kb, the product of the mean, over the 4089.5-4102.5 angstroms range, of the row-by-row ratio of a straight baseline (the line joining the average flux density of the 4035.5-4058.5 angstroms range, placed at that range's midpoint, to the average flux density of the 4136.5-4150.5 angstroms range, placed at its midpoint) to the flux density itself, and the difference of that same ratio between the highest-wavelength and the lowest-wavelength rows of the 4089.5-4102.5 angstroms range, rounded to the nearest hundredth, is 0.09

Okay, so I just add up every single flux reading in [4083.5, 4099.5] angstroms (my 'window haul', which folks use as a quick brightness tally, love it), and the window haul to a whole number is 602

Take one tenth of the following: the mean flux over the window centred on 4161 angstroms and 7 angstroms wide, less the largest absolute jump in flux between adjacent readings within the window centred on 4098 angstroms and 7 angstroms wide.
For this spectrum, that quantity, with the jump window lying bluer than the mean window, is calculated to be 3.20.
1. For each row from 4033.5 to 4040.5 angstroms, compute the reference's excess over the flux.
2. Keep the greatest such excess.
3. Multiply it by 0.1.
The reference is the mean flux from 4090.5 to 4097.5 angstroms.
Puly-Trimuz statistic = 0.5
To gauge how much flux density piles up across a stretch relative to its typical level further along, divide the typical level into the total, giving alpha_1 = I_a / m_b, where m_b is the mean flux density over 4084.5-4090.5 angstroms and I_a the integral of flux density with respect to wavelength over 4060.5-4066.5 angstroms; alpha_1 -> 5.3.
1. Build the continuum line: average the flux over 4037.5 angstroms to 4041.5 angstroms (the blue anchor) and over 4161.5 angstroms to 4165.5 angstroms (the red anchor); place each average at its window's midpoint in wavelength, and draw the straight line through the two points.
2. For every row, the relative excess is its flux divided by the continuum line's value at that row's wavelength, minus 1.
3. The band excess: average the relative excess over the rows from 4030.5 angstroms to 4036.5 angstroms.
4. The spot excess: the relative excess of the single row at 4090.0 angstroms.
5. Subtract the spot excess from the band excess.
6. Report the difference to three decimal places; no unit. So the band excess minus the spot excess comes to -0.108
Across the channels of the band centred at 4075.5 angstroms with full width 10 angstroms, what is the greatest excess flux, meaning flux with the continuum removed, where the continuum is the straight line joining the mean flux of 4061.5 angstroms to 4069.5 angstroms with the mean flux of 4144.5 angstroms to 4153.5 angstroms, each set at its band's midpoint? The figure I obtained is 2.2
